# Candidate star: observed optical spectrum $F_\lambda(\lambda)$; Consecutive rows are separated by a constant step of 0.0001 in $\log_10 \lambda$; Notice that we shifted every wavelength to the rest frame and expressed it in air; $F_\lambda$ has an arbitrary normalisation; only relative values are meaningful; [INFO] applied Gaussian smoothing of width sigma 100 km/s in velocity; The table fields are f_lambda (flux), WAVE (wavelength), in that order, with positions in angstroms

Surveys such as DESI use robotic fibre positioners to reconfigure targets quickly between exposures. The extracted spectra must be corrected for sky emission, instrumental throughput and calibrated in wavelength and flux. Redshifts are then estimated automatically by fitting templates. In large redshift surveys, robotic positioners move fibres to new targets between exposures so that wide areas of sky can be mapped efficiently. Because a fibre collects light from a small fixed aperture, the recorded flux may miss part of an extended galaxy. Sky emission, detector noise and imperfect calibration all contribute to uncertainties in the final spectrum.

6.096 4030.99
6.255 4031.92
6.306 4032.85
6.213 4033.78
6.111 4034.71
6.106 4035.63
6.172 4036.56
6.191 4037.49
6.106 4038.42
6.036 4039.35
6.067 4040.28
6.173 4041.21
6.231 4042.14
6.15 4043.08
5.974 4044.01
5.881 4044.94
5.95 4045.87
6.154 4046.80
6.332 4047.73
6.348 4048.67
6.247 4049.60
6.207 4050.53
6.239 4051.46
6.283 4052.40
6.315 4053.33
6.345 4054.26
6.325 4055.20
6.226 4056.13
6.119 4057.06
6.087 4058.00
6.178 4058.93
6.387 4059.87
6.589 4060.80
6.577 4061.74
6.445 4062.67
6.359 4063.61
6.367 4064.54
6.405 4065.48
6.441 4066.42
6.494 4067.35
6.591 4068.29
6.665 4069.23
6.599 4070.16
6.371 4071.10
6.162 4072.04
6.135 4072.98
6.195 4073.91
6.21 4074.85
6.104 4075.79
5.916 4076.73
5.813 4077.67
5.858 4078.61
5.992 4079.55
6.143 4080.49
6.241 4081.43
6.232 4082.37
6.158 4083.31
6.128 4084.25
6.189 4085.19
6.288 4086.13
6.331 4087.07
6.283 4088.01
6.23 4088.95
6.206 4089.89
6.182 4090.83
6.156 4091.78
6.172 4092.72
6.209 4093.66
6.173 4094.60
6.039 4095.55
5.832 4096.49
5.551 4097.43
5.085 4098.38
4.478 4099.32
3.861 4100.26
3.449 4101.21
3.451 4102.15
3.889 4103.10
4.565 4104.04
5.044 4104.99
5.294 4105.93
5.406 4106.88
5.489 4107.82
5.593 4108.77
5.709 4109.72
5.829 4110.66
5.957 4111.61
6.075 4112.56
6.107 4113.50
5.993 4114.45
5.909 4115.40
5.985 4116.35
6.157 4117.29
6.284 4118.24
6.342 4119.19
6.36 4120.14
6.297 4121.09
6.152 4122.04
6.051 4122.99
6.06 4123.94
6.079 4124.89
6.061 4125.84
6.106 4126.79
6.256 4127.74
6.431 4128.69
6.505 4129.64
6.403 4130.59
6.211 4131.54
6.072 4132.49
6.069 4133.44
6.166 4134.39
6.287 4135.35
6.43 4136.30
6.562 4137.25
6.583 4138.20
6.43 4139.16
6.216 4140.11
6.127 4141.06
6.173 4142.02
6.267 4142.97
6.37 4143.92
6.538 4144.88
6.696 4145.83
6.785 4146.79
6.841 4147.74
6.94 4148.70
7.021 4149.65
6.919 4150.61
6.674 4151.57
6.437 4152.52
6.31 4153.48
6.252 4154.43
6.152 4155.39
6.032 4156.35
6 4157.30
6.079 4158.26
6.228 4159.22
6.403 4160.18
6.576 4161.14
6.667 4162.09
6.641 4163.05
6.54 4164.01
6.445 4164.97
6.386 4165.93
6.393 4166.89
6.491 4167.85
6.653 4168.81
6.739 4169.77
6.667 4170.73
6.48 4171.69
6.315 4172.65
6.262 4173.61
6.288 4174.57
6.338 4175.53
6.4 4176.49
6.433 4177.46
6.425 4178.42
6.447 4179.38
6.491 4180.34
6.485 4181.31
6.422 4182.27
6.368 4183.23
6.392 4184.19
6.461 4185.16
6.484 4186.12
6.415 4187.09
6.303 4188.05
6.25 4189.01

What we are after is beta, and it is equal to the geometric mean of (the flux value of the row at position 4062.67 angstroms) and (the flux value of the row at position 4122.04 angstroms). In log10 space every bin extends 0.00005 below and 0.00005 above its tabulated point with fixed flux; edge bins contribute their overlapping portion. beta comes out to 6.30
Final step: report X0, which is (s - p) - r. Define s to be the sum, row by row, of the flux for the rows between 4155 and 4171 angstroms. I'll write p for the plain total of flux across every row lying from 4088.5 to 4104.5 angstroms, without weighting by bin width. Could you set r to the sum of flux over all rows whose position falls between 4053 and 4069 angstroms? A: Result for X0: -89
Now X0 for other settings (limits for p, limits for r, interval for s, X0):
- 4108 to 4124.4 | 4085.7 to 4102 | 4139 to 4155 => -88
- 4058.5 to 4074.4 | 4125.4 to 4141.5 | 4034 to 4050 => -112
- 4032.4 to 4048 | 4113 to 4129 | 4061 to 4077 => -101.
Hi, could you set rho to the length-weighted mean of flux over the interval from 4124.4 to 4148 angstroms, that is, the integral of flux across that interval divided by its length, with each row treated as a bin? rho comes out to 6.3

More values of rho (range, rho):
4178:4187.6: 6.4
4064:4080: 6.3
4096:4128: 5.5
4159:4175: 6.5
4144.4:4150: 6.8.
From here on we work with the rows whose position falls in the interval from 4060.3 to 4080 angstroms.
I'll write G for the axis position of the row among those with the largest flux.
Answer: 4069.23 angstroms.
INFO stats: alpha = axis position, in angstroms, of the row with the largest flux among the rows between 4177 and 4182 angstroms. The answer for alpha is 4180.34 angstroms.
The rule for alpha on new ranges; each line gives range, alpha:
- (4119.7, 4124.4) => 4120.14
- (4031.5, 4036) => 4032.85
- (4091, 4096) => 4093.66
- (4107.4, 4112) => 4111.61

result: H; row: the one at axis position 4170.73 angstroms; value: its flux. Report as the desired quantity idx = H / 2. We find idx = 3.33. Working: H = 6.667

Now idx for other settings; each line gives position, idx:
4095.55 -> 3.02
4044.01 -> 2.99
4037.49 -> 3.10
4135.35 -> 3.14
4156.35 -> 3.02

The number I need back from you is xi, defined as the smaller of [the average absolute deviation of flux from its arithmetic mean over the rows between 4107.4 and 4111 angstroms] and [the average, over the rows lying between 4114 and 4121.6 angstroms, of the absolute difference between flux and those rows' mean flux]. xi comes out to 0.11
